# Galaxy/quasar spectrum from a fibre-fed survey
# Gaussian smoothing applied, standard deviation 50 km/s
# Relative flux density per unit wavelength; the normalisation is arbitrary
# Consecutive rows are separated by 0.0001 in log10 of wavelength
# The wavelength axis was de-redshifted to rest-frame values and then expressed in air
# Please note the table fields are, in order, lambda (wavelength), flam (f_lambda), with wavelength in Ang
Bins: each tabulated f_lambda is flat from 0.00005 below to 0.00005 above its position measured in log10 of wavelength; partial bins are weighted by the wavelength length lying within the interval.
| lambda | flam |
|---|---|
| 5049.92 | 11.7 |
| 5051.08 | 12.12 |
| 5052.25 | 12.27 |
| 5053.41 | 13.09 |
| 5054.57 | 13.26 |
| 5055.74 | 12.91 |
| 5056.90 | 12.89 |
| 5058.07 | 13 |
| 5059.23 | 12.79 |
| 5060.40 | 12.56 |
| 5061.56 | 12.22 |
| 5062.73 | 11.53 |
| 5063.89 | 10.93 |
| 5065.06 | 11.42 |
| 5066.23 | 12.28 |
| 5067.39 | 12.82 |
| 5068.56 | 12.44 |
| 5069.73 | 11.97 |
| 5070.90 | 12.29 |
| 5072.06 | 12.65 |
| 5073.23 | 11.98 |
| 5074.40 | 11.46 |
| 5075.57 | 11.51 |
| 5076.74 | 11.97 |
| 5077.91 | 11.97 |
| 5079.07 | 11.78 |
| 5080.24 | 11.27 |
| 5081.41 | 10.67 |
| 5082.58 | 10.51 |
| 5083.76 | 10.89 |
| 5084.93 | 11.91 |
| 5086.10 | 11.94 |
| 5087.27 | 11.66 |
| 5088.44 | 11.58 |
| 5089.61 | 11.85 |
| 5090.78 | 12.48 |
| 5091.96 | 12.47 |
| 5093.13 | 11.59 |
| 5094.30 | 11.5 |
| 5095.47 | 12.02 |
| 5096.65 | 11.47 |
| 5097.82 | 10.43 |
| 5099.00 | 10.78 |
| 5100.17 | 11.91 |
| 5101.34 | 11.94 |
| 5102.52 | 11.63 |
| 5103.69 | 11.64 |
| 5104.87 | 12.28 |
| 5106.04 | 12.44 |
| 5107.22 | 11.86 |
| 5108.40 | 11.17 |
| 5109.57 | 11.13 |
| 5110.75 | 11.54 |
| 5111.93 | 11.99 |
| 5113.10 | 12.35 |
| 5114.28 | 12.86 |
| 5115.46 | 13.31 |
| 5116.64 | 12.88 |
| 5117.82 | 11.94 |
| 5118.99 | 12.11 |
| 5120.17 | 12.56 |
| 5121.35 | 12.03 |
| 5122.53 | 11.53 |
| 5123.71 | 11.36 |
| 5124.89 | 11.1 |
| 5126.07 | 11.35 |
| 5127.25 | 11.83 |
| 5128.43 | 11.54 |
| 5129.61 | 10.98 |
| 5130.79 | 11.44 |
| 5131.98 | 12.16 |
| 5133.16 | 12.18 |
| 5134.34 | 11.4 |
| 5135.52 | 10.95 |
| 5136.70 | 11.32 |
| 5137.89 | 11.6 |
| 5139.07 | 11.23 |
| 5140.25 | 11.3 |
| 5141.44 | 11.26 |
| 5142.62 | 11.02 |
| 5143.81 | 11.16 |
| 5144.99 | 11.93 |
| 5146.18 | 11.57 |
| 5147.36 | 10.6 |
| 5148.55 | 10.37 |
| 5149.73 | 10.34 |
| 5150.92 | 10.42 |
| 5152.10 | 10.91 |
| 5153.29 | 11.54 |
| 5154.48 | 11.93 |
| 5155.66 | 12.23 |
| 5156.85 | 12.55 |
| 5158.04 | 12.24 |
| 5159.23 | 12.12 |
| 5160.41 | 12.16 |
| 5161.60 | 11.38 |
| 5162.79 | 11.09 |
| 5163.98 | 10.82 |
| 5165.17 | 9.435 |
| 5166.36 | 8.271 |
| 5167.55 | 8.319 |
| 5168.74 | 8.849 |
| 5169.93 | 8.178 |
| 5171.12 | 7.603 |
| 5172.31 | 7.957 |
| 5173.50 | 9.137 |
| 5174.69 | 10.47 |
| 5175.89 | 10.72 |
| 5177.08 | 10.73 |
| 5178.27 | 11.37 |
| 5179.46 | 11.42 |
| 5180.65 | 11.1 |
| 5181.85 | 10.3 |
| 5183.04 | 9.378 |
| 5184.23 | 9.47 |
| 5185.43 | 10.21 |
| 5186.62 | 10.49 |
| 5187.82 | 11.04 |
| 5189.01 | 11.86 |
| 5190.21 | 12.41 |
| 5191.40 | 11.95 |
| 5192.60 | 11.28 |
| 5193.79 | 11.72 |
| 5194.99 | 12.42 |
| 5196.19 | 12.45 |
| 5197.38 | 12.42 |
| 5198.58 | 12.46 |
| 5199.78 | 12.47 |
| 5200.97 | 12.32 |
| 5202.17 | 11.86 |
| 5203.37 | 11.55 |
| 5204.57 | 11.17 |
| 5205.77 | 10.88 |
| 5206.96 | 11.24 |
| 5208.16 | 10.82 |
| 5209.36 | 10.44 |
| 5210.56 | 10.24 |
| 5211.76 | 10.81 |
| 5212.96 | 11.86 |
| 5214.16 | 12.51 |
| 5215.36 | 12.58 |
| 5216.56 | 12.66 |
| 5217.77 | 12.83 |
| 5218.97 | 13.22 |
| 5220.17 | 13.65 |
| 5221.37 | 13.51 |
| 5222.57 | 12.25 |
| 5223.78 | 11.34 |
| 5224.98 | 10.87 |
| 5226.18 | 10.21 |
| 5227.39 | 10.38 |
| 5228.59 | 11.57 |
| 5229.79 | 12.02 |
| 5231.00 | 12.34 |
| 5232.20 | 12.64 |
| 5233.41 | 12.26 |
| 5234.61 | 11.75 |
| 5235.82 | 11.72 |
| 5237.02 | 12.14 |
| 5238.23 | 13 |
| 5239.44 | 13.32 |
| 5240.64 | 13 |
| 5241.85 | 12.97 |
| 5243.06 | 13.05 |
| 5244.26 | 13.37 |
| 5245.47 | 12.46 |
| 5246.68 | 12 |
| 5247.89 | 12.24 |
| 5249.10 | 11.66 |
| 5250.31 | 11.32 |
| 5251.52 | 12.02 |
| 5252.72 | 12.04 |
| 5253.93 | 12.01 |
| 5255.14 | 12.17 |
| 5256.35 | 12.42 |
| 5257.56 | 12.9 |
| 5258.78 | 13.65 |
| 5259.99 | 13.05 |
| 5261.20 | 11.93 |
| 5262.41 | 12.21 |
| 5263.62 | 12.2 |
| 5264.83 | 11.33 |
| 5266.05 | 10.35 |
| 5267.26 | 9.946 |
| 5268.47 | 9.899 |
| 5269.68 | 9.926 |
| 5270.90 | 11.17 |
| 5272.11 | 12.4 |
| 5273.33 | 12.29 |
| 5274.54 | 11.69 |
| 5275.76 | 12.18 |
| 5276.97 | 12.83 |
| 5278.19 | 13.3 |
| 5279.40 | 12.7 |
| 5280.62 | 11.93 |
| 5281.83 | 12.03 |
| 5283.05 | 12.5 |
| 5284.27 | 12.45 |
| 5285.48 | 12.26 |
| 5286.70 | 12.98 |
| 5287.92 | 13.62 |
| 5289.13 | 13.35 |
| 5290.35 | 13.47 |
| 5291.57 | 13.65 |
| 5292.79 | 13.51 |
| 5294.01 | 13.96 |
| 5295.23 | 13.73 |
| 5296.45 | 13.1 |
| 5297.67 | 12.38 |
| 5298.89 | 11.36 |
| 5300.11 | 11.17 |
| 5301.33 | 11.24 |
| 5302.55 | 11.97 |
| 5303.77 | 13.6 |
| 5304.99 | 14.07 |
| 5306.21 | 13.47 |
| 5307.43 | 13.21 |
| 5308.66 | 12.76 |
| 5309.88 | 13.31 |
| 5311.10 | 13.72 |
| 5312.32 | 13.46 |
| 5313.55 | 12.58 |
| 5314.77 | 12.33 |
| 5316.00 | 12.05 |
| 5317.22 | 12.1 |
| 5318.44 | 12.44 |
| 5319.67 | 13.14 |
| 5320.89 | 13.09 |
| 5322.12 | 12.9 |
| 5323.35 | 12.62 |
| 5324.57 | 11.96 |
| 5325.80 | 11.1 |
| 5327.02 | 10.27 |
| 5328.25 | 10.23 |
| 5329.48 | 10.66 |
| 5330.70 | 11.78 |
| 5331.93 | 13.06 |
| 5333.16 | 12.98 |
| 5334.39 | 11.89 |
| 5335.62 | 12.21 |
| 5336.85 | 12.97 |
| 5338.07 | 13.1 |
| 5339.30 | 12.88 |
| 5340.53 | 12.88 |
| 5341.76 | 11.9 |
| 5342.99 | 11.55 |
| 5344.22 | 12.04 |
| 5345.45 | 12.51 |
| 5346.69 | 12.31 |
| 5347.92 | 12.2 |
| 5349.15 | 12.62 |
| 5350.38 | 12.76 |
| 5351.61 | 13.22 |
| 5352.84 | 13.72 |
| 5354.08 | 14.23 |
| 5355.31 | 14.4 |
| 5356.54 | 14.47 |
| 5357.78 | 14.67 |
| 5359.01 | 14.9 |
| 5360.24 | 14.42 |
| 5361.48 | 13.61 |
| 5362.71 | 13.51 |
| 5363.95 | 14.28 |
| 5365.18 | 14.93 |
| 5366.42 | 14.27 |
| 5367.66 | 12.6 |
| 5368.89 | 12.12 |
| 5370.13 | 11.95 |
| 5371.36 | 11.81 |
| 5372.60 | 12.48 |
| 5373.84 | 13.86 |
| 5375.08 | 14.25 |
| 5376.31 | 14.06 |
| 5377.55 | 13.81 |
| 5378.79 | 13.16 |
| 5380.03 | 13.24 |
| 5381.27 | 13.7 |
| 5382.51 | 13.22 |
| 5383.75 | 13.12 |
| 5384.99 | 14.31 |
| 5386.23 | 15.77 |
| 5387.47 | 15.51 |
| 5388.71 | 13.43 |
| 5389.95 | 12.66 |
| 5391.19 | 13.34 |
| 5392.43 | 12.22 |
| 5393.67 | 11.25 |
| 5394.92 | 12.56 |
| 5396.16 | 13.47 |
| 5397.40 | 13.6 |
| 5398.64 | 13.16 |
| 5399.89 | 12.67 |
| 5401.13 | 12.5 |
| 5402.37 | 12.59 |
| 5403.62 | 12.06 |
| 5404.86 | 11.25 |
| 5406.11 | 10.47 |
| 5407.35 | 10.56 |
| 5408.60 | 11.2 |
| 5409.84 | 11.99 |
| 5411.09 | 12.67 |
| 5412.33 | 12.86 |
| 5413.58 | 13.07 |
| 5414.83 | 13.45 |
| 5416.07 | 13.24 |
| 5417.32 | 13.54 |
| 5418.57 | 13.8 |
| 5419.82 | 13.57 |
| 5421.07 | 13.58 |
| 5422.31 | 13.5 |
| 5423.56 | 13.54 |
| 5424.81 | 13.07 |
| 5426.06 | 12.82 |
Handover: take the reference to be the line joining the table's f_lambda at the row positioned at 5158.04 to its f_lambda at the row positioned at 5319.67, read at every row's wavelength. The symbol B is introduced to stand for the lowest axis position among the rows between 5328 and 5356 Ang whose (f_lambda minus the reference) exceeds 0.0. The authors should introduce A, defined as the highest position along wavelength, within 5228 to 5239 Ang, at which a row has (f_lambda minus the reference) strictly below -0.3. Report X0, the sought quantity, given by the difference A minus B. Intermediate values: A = 5237.02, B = 5352.84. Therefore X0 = -115.8 Ang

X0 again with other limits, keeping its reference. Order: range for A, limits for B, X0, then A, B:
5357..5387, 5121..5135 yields 251.8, 5383.75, 5131.98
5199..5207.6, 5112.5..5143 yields 93.9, 5206.96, 5113.10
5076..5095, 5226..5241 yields -143.9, 5094.30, 5238.23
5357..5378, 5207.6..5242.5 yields 157.2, 5372.60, 5215.36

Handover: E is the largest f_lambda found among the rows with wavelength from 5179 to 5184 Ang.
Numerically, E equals 11.42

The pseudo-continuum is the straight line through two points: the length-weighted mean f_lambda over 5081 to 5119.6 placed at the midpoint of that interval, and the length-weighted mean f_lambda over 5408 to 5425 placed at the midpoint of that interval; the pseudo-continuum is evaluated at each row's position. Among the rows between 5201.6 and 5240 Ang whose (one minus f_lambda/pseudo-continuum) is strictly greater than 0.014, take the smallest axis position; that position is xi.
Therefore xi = 5202.17 Ang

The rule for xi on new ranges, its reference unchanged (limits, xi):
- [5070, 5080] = 5074.40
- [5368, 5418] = 5368.89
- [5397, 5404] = 5399.89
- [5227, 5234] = 5227.39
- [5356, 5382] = 5367.66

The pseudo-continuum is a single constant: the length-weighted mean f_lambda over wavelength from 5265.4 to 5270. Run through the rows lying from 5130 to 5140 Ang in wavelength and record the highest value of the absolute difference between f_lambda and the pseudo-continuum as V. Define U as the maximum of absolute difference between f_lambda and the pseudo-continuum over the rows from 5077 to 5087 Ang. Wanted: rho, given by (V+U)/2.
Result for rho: 2.03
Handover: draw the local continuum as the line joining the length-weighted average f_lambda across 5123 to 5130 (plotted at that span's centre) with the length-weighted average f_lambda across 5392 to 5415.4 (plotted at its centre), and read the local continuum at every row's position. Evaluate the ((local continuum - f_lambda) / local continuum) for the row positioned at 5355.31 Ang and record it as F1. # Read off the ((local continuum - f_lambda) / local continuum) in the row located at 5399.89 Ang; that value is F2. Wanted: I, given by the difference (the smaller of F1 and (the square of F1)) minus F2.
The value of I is -0.16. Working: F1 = -0.19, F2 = -0.032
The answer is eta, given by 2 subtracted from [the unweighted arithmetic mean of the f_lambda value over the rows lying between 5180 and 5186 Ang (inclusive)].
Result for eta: 8.1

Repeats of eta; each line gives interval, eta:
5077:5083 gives 9.2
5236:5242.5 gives 10.9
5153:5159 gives 10.1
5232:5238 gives 10.1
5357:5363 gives 12.2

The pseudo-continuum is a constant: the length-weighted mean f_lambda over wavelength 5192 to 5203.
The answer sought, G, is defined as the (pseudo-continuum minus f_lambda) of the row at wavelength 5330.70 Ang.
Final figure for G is 0.4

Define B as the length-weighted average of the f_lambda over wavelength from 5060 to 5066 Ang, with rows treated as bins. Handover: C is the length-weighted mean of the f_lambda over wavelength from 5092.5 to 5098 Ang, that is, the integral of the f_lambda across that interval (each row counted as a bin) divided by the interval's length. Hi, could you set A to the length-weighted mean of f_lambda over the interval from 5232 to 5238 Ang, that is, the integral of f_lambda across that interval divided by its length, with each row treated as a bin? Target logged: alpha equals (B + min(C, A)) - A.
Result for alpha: 11.1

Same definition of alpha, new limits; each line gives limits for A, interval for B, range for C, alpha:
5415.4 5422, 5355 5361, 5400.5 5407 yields 12.7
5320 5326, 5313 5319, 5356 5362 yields 12.3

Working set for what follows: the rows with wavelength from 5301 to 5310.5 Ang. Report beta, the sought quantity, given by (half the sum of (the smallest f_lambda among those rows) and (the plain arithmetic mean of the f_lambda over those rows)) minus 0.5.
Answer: 11.6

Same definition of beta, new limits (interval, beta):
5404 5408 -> 10.1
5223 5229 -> 10.0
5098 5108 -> 10.8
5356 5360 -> 14.1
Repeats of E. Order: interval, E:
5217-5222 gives 13.65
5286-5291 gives 13.62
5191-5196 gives 12.42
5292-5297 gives 13.96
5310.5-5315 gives 13.72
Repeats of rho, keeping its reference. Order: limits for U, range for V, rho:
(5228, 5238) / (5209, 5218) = 2.69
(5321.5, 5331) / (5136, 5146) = 2.37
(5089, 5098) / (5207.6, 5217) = 2.52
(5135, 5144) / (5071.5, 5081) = 2.08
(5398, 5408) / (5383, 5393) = 4.42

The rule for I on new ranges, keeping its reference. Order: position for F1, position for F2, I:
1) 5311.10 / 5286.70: -0.05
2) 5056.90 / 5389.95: -0.12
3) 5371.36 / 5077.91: 0.07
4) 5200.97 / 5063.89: -0.08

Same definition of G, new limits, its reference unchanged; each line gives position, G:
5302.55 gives 0.2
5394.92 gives -0.4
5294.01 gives -1.8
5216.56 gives -0.5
